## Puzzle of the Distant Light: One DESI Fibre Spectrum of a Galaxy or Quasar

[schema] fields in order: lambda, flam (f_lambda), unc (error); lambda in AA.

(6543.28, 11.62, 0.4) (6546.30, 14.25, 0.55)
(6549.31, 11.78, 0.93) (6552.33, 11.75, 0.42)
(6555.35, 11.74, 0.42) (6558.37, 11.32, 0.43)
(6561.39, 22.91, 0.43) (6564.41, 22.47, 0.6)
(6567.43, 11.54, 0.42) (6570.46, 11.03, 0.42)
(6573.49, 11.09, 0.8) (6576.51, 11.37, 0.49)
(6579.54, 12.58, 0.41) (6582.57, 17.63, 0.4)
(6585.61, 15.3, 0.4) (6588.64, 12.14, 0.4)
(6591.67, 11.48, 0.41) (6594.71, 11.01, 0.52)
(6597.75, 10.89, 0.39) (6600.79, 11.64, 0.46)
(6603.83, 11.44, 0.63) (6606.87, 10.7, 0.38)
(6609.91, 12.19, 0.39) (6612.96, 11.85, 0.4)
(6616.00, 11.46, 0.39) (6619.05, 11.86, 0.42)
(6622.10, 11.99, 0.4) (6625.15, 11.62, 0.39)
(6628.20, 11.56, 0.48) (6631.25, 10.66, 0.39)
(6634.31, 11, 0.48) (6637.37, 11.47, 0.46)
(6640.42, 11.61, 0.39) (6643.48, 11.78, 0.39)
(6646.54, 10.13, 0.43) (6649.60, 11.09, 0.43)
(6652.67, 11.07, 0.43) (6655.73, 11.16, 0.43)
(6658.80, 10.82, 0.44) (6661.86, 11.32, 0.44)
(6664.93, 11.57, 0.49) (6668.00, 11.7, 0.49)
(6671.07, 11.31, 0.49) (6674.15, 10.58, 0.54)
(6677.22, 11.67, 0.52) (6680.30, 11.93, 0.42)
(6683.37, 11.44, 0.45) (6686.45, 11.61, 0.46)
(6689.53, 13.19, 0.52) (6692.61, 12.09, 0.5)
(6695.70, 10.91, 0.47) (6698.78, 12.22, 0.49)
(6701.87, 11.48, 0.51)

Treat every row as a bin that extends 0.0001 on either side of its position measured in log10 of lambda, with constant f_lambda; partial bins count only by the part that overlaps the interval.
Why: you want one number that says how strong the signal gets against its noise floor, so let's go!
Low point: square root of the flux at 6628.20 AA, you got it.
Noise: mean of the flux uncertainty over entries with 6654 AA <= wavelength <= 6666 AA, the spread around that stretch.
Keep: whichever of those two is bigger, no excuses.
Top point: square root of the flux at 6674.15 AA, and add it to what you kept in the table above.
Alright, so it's 6.65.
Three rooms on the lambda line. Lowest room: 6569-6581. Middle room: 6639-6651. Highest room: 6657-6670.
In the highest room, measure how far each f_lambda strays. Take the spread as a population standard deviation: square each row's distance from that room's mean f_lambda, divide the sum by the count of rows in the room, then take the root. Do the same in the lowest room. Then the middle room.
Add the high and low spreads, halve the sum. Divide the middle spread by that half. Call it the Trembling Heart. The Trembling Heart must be 1.3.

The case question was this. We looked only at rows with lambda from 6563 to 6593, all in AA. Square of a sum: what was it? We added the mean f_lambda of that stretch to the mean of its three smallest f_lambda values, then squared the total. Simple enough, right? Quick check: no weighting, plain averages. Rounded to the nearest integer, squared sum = 616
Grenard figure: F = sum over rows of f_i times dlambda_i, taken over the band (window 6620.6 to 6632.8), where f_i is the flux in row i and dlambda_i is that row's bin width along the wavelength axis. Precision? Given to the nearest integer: 140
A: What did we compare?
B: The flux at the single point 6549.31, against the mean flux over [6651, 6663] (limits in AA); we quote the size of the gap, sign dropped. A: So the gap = 0.69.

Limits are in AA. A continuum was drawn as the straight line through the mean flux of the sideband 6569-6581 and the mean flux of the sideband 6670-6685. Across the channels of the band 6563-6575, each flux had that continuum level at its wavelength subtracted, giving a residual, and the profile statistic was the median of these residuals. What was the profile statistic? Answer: -0.21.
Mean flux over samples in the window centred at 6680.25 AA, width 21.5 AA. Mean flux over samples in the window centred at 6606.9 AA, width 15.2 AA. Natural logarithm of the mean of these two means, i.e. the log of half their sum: 2.45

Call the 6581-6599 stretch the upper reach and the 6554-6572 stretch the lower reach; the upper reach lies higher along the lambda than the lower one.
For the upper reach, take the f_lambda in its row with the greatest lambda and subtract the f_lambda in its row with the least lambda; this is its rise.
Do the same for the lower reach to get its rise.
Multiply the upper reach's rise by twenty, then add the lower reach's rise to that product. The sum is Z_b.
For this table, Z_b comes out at -136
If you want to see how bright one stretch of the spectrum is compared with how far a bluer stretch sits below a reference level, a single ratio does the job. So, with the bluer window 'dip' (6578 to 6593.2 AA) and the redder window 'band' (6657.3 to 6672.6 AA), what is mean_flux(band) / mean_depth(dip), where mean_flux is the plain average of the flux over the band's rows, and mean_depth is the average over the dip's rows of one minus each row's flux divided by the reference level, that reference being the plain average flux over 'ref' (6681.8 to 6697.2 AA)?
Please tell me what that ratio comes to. -68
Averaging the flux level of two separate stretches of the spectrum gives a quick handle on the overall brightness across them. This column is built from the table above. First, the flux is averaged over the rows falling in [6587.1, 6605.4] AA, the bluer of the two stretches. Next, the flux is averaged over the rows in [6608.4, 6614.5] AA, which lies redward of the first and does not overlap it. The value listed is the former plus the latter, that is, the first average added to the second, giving 23.5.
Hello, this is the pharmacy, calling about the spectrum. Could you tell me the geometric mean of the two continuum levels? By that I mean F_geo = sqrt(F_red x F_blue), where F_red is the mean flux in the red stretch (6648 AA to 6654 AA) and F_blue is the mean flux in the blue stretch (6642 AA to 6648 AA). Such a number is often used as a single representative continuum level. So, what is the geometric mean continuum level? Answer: 11.0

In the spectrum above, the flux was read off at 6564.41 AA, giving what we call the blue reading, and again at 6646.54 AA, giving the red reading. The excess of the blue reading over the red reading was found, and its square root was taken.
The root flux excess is 3.5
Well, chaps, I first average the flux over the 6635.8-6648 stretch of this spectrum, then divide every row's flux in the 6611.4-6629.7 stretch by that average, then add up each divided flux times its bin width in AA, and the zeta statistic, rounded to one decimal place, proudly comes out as 19.1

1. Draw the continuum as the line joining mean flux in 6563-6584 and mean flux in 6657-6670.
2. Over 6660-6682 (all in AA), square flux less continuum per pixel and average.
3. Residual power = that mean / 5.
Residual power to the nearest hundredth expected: 0.06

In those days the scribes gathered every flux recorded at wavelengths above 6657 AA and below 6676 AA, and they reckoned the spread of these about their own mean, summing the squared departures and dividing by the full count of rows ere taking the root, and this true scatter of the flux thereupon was 0.40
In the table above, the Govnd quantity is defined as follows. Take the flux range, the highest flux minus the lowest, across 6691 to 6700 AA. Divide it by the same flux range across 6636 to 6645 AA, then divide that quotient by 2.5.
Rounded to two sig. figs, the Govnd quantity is 1.7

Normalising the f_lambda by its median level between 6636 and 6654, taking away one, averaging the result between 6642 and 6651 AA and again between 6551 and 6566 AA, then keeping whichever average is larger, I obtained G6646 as 0.42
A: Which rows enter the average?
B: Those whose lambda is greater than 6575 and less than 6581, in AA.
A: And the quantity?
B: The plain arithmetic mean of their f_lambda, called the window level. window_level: 12.0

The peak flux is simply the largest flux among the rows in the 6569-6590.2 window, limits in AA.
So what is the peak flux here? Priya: 17.63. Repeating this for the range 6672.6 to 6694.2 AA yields 13.19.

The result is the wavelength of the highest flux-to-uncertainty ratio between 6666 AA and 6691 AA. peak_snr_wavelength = 6680.30 AA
